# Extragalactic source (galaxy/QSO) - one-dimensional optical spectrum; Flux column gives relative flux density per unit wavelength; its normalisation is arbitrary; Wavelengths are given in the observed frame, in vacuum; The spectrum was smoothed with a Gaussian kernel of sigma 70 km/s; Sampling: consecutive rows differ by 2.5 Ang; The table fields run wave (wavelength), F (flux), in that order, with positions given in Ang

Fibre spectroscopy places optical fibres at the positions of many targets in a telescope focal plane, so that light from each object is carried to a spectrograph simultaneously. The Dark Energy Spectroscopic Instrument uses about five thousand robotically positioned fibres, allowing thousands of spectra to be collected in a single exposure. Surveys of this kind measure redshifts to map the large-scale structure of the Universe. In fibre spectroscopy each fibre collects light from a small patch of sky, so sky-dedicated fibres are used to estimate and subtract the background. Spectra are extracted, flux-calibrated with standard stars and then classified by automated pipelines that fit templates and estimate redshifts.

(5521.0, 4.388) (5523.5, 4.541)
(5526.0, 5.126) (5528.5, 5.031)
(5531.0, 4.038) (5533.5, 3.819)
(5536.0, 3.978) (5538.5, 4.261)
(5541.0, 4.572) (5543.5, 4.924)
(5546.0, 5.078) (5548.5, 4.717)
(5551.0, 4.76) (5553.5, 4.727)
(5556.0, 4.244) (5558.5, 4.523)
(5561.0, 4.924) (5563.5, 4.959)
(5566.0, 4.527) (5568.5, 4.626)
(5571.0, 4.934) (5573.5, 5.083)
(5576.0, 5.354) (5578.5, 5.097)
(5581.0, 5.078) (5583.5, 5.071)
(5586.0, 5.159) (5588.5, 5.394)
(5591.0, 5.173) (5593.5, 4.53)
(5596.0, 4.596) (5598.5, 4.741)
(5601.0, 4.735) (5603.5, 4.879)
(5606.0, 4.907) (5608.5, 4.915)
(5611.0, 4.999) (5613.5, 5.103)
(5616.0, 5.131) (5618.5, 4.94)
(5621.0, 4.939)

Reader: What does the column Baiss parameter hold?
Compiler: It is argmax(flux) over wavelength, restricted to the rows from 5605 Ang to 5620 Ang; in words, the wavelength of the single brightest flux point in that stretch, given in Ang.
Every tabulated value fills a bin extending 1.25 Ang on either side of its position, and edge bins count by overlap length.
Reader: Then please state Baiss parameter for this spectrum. 5616.0 Ang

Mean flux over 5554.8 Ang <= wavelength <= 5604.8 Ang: 4.88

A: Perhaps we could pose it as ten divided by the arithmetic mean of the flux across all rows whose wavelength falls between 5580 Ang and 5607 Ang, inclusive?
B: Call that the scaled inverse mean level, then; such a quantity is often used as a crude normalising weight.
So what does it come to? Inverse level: 2.03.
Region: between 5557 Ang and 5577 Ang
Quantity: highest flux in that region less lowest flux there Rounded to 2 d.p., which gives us 0.83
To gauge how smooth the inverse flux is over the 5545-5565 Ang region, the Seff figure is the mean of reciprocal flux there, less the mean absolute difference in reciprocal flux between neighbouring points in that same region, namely 0.201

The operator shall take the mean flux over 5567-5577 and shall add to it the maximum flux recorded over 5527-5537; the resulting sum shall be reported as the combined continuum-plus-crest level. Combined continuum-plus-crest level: 10.0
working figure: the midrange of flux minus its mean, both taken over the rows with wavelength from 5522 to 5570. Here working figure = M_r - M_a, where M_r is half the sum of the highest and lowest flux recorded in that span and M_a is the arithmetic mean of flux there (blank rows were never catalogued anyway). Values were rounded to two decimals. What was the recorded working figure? -0.13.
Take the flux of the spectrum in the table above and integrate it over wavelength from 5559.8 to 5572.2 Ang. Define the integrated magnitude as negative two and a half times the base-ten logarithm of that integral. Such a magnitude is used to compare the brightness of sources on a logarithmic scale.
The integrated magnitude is -4.44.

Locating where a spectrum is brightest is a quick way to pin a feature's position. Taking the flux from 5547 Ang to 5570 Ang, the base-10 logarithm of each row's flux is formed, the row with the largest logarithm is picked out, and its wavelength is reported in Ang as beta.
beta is 5563.5 Ang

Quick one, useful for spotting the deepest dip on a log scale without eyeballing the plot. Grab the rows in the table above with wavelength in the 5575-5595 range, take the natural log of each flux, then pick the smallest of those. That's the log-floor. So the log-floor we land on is 1.51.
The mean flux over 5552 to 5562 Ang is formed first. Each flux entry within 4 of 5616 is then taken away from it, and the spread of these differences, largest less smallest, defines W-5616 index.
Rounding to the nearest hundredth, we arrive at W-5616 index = 0.19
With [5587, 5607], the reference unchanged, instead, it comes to 0.86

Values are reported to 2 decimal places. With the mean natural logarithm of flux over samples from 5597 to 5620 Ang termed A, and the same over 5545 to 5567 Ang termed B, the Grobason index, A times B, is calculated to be 2.47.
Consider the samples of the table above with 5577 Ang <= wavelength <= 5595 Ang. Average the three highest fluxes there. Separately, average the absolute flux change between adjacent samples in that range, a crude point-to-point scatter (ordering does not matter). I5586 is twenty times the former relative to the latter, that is 519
